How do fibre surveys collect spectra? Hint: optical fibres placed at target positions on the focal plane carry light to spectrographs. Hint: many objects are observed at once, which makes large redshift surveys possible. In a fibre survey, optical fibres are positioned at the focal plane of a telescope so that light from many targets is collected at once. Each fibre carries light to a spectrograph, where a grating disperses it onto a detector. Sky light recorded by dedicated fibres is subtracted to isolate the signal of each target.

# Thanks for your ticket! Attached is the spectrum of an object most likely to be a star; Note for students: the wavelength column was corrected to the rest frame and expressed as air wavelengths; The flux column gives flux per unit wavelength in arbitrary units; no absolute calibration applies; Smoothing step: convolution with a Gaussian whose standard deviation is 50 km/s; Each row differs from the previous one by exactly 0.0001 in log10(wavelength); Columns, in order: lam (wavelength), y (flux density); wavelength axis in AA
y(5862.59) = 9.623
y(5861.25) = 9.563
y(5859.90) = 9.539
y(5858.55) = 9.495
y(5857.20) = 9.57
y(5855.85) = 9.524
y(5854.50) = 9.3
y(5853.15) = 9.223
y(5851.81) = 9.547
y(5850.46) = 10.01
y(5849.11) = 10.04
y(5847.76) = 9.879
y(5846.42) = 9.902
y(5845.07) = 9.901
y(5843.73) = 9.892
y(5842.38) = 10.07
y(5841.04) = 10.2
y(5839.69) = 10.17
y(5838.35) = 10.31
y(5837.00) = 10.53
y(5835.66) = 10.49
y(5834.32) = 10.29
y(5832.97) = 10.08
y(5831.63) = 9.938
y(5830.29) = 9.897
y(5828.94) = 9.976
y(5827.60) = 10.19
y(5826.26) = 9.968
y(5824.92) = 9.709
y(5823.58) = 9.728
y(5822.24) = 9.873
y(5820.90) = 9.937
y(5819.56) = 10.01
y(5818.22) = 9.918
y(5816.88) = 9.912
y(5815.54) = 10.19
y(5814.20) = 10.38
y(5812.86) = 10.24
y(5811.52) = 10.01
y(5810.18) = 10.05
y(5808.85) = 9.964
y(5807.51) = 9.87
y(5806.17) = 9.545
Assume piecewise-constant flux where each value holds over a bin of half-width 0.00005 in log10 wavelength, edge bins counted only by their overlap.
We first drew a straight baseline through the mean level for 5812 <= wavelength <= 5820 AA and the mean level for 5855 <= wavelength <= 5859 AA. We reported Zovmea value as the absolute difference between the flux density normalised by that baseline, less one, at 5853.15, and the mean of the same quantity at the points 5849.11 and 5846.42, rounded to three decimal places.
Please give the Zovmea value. 0.070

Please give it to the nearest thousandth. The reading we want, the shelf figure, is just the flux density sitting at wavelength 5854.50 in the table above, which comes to 9.300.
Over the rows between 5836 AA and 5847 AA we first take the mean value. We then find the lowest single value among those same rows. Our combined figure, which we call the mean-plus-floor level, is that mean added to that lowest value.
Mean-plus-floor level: 20.0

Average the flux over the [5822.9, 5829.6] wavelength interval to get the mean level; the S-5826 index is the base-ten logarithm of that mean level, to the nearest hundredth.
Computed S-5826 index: 1.00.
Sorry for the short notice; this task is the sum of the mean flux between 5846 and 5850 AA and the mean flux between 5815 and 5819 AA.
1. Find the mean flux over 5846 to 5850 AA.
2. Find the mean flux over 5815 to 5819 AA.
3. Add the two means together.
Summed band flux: 19.9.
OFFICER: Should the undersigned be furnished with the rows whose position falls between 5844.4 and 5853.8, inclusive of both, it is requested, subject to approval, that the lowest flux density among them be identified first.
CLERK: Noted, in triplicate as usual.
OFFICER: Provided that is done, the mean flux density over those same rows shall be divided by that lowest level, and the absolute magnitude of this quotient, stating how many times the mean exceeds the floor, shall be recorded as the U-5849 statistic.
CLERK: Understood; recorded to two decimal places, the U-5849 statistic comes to 1.06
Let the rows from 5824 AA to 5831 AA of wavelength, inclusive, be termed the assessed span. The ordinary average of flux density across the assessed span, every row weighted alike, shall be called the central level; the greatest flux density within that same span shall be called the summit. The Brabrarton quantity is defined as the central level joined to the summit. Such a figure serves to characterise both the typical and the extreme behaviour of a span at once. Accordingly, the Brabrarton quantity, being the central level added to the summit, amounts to 20.1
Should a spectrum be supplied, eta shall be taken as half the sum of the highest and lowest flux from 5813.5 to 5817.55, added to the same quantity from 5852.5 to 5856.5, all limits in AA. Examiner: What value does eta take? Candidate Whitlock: 19.5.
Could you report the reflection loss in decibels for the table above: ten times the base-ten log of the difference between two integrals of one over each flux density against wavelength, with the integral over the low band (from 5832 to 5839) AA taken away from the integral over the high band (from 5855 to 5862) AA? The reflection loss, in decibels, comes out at -12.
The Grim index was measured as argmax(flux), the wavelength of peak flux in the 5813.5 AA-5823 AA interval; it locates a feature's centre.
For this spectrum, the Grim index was 5814.20 AA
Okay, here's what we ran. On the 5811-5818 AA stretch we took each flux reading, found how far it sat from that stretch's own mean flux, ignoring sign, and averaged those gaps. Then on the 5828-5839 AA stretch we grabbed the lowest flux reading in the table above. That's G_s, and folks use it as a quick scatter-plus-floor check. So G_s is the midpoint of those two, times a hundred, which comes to 502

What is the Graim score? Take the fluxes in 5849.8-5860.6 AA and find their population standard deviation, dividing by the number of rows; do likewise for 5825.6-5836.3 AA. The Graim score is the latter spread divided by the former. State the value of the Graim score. 0.9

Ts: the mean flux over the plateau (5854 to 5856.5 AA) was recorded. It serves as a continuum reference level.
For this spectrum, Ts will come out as 9.4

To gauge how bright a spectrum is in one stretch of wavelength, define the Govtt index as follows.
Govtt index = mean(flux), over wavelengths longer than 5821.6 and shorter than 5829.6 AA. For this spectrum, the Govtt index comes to 9.9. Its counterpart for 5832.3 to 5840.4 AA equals 10.3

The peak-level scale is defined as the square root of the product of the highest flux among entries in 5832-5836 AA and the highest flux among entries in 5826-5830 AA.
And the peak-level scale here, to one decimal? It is 10.3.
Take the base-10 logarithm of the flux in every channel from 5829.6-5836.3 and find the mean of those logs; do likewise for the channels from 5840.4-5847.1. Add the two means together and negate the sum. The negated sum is -2.01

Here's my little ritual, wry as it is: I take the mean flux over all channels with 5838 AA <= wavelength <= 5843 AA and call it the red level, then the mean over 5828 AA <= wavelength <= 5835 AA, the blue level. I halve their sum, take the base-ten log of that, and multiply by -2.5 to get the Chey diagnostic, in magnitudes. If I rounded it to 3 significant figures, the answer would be -2.51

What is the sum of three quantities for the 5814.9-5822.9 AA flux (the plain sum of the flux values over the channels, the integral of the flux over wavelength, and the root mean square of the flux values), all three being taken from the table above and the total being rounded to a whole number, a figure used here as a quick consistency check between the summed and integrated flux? 150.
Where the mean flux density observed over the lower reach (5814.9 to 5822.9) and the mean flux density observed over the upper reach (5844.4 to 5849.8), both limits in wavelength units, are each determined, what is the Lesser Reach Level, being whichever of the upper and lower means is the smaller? 9.93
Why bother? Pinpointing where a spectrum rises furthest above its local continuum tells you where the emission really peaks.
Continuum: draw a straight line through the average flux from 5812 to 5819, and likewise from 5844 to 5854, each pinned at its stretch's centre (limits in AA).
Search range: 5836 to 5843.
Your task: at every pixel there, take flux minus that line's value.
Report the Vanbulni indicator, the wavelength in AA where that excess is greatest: 5837.00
